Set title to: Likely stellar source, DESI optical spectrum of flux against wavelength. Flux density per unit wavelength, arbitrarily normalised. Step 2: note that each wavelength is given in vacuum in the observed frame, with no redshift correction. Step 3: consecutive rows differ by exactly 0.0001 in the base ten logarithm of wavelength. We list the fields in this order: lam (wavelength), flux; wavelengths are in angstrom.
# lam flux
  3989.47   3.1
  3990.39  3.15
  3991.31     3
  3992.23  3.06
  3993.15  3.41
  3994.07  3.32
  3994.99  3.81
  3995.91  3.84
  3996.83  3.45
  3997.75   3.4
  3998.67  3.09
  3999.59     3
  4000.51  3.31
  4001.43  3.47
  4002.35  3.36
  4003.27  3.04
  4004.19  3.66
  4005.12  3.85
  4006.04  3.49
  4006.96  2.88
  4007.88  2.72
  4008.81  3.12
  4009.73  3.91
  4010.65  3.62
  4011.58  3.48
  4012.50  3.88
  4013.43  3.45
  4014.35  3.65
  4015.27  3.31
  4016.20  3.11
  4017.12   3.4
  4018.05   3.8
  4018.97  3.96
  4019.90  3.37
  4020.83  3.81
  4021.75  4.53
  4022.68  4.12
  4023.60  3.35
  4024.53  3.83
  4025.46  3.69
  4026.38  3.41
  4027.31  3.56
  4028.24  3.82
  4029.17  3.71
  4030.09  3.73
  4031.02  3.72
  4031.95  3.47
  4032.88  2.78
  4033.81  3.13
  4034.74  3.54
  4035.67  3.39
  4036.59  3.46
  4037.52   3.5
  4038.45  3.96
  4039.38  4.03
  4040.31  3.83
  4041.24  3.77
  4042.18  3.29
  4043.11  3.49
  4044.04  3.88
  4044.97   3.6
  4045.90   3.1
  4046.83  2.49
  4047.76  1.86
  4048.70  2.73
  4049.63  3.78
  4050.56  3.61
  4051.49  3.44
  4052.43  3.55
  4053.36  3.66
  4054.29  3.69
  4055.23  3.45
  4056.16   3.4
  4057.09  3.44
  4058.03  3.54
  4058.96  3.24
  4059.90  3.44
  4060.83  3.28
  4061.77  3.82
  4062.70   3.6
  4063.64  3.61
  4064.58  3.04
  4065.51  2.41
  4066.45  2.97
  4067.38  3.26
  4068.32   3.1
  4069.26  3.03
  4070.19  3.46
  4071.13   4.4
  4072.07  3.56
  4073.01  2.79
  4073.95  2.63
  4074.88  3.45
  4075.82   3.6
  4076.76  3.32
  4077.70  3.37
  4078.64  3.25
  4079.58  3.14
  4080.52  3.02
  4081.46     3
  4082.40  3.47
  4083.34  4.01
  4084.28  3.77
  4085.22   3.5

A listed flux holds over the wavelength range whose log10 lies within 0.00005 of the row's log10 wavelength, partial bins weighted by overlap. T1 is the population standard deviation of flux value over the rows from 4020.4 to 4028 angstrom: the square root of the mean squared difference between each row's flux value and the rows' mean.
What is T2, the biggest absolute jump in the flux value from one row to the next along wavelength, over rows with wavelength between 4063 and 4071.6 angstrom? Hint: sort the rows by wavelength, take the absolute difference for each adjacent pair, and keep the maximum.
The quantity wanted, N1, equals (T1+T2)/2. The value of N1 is 0.65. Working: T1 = 0.36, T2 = 0.94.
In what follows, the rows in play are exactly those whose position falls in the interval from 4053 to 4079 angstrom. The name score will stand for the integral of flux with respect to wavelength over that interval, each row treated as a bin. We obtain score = 87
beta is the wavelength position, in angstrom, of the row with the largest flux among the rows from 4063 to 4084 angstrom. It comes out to 4071.13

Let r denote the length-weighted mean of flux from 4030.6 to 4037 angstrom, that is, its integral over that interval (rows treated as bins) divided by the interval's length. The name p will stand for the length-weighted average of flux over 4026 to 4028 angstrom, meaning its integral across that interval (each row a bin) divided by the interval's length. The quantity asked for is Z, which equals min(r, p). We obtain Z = 3.35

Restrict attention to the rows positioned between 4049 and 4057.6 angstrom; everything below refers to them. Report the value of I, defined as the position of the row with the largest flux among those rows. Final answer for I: 4049.63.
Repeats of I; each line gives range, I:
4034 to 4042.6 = 4039.38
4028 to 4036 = 4028.24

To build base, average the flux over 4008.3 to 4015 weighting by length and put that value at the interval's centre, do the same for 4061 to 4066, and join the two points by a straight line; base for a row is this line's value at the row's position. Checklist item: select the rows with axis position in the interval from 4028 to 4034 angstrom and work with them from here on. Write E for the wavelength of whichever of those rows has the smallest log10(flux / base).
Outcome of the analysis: 4032.88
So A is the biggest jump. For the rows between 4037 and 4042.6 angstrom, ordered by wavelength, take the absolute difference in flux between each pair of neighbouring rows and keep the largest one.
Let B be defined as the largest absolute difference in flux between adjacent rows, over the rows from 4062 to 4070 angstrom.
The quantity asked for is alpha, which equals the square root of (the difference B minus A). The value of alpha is 0.39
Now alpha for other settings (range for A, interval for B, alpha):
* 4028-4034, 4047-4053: 0.60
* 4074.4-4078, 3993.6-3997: 0.46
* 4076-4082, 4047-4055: 0.96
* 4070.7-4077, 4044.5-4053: 0.46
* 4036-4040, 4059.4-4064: 0.28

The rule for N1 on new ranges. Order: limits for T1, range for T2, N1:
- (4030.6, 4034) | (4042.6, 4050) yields 0.70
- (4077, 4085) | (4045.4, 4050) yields 0.69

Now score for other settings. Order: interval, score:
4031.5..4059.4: 95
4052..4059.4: 26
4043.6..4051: 23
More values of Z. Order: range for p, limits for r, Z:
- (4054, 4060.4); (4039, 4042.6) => 3.45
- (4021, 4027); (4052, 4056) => 3.58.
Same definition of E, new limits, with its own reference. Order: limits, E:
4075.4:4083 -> 4081.46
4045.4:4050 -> 4047.76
